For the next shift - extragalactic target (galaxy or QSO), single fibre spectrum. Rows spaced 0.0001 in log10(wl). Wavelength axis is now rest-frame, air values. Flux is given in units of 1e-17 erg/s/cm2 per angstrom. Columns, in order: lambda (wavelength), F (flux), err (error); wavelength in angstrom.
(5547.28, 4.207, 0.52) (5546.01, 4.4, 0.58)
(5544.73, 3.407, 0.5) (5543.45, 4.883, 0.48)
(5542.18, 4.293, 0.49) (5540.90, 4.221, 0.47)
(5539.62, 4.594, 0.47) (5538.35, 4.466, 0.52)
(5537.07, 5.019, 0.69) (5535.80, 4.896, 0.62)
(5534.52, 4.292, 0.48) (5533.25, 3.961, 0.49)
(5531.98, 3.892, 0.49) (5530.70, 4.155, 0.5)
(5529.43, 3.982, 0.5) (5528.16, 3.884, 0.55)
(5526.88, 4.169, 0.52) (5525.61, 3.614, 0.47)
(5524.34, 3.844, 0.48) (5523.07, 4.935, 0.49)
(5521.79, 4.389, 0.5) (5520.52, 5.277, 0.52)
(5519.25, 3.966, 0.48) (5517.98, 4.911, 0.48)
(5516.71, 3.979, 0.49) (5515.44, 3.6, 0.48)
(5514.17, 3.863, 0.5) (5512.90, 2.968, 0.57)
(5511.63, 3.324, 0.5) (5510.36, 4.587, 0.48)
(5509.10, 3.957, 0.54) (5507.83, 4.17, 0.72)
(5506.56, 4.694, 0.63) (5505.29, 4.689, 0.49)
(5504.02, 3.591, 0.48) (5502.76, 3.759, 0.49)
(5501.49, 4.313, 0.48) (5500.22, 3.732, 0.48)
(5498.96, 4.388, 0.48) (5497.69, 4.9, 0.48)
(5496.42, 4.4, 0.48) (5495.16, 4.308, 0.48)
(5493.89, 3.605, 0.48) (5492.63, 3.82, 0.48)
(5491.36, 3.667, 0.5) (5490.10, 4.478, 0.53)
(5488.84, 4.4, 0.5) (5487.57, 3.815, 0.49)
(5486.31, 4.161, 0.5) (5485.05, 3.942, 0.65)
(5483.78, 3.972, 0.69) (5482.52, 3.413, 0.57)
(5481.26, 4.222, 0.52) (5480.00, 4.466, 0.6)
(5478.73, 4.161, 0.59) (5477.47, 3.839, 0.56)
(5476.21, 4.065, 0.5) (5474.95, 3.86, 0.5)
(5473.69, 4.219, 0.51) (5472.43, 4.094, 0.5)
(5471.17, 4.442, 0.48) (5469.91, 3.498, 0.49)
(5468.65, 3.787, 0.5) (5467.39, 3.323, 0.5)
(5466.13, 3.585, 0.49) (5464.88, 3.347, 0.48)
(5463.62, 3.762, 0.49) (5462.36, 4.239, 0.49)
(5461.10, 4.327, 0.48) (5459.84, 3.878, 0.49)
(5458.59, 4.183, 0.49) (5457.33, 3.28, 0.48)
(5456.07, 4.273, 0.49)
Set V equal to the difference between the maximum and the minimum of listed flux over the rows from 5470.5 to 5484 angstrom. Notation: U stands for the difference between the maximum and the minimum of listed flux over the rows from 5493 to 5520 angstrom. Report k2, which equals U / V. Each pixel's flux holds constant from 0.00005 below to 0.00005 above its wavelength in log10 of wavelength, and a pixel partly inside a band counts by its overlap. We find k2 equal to 1.8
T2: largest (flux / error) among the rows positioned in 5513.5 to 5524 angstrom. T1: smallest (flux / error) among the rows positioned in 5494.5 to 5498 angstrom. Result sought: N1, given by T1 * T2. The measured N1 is 92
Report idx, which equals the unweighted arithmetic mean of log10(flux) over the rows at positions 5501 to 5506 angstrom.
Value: 0.609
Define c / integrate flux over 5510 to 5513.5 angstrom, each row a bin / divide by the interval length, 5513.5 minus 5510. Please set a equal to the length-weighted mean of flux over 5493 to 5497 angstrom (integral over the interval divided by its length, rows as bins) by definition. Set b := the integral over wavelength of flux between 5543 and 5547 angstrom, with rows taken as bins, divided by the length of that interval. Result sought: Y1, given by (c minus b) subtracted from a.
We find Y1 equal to 4.7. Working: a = 4.09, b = 4.20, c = 3.56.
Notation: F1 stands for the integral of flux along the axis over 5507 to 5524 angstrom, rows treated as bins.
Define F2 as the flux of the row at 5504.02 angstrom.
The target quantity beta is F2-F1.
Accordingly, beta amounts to -67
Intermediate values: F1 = 71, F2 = 3.591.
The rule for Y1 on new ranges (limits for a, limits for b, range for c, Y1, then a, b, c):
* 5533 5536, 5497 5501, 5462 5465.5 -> 5.0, 4.36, 4.33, 3.74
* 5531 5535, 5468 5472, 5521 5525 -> 3.5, 4.05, 3.91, 4.42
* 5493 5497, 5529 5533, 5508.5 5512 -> 4.1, 4.09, 4.01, 4.01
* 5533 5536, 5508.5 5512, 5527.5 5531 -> 4.4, 4.36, 4.01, 3.99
